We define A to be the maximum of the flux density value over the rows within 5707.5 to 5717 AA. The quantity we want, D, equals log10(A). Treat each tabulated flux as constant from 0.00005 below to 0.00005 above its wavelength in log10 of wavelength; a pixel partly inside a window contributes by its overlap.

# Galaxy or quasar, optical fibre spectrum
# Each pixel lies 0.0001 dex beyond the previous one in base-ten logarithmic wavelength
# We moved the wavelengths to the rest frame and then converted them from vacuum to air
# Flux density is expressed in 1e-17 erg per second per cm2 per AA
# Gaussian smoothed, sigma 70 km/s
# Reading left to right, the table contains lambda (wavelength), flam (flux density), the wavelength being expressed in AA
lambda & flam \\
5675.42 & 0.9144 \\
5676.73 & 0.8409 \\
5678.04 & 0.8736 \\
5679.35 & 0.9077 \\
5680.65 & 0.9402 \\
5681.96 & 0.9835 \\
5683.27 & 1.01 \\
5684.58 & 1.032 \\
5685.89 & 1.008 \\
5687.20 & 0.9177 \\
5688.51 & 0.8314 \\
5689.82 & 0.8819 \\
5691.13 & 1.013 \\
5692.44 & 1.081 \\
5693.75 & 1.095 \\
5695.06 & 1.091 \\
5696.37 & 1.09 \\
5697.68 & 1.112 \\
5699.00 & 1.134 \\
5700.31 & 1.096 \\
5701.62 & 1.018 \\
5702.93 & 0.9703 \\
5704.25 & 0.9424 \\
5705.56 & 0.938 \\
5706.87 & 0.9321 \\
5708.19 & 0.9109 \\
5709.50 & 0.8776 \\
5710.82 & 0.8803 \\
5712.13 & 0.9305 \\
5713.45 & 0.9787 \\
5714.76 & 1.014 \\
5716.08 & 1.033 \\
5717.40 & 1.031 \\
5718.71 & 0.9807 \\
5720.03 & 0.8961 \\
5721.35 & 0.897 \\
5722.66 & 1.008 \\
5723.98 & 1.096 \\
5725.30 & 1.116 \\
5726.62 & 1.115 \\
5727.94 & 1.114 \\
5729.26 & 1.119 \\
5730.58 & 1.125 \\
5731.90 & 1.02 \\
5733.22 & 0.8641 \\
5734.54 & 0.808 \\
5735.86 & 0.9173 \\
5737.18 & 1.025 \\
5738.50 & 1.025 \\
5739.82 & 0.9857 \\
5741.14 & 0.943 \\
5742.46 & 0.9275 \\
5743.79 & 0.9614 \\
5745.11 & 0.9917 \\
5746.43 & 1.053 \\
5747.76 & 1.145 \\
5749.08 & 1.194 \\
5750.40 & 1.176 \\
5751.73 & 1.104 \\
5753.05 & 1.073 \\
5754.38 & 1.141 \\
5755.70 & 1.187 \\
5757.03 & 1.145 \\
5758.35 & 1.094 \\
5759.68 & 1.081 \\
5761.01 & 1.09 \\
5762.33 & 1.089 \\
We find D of 0.014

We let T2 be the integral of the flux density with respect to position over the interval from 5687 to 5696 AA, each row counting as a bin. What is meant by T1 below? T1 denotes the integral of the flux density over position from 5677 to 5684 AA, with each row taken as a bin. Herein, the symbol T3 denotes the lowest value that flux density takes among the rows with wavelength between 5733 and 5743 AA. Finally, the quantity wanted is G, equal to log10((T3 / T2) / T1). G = -1.86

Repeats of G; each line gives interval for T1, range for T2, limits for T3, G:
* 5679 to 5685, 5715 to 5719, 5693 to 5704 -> -1.39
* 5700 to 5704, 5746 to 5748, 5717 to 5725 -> -0.99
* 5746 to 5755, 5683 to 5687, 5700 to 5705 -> -1.64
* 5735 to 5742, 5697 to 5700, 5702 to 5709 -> -1.40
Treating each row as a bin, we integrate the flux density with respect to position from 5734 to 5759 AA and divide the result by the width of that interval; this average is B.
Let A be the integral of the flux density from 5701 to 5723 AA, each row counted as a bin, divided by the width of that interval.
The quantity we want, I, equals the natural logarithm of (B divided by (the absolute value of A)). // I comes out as 0.09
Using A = 0.95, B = 1.05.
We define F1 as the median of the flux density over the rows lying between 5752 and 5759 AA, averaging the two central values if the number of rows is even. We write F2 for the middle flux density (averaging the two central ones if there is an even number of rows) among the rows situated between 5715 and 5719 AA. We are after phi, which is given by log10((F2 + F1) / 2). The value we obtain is 0.04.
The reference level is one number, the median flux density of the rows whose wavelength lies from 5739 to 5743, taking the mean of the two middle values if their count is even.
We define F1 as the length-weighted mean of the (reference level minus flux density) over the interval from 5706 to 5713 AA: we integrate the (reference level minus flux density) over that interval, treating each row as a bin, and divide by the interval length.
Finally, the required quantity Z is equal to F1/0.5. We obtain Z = 0.07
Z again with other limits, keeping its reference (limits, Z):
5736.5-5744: -0.07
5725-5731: -0.35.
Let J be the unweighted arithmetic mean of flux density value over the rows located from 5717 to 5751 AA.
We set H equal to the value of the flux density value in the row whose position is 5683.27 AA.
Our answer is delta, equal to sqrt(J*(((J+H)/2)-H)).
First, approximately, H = 1.01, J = 1.02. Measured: 0.07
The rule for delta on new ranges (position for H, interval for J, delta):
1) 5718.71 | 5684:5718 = 0.08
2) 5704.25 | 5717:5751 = 0.20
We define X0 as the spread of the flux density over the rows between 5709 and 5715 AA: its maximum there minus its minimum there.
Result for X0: 0.14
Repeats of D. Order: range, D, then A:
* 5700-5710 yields 0.040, 1.096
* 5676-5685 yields 0.014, 1.032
